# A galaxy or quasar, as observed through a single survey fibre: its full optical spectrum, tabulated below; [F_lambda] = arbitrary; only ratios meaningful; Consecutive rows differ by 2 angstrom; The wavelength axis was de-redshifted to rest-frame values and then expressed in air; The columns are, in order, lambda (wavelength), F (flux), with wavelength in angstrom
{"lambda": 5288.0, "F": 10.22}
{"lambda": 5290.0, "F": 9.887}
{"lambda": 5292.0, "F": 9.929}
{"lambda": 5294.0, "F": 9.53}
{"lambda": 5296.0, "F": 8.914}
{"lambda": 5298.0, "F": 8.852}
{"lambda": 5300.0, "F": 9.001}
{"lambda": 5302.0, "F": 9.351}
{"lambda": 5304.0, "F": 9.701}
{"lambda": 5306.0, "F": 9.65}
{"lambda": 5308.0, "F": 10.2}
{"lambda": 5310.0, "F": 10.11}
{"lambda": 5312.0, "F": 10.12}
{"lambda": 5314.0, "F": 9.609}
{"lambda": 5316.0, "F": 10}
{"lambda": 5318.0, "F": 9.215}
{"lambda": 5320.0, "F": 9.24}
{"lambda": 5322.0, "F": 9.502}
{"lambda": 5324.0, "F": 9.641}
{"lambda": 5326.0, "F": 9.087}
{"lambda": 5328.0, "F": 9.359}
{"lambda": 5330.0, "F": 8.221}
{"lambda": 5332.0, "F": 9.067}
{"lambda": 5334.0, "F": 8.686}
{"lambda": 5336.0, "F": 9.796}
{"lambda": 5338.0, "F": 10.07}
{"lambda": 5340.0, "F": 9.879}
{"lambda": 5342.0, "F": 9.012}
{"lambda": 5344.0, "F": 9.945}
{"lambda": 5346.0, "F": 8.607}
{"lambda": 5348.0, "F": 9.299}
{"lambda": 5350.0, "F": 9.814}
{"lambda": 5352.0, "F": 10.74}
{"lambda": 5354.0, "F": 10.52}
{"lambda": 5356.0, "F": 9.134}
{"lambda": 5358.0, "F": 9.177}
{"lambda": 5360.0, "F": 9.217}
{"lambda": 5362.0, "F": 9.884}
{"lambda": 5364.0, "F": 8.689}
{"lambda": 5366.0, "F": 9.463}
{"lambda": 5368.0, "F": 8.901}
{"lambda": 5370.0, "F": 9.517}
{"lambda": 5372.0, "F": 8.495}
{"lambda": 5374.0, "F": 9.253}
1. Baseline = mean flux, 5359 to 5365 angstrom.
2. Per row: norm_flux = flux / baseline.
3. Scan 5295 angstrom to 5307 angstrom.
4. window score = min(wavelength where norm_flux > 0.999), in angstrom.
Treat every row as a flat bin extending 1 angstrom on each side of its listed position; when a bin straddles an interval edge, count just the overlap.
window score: 5302.0 angstrom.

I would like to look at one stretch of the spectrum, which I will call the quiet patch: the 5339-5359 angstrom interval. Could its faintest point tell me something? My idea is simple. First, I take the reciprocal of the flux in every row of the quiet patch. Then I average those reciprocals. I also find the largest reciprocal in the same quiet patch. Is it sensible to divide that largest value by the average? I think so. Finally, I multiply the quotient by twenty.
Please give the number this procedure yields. 22.2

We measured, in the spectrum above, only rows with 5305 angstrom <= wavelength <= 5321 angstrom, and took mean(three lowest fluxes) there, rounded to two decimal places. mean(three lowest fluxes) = 9.35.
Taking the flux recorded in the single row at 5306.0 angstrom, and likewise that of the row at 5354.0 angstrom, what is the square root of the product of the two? 10.1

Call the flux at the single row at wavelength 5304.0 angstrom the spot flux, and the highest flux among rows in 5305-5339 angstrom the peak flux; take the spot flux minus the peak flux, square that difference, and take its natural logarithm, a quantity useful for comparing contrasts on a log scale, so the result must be -1.4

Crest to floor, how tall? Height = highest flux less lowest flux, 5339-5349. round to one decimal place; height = 1.3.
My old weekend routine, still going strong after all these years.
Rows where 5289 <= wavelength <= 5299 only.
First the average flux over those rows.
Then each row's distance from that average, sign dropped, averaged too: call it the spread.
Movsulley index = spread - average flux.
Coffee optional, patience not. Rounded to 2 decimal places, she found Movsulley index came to -8.99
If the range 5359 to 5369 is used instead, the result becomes -8.88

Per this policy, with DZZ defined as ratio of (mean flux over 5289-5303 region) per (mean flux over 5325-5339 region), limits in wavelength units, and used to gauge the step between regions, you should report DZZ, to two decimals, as 1.02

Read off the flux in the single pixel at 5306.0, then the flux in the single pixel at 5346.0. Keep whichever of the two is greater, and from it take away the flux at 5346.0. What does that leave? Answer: 1.04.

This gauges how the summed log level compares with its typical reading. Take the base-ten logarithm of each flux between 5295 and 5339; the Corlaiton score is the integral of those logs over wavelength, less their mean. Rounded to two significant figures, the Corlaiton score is 42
